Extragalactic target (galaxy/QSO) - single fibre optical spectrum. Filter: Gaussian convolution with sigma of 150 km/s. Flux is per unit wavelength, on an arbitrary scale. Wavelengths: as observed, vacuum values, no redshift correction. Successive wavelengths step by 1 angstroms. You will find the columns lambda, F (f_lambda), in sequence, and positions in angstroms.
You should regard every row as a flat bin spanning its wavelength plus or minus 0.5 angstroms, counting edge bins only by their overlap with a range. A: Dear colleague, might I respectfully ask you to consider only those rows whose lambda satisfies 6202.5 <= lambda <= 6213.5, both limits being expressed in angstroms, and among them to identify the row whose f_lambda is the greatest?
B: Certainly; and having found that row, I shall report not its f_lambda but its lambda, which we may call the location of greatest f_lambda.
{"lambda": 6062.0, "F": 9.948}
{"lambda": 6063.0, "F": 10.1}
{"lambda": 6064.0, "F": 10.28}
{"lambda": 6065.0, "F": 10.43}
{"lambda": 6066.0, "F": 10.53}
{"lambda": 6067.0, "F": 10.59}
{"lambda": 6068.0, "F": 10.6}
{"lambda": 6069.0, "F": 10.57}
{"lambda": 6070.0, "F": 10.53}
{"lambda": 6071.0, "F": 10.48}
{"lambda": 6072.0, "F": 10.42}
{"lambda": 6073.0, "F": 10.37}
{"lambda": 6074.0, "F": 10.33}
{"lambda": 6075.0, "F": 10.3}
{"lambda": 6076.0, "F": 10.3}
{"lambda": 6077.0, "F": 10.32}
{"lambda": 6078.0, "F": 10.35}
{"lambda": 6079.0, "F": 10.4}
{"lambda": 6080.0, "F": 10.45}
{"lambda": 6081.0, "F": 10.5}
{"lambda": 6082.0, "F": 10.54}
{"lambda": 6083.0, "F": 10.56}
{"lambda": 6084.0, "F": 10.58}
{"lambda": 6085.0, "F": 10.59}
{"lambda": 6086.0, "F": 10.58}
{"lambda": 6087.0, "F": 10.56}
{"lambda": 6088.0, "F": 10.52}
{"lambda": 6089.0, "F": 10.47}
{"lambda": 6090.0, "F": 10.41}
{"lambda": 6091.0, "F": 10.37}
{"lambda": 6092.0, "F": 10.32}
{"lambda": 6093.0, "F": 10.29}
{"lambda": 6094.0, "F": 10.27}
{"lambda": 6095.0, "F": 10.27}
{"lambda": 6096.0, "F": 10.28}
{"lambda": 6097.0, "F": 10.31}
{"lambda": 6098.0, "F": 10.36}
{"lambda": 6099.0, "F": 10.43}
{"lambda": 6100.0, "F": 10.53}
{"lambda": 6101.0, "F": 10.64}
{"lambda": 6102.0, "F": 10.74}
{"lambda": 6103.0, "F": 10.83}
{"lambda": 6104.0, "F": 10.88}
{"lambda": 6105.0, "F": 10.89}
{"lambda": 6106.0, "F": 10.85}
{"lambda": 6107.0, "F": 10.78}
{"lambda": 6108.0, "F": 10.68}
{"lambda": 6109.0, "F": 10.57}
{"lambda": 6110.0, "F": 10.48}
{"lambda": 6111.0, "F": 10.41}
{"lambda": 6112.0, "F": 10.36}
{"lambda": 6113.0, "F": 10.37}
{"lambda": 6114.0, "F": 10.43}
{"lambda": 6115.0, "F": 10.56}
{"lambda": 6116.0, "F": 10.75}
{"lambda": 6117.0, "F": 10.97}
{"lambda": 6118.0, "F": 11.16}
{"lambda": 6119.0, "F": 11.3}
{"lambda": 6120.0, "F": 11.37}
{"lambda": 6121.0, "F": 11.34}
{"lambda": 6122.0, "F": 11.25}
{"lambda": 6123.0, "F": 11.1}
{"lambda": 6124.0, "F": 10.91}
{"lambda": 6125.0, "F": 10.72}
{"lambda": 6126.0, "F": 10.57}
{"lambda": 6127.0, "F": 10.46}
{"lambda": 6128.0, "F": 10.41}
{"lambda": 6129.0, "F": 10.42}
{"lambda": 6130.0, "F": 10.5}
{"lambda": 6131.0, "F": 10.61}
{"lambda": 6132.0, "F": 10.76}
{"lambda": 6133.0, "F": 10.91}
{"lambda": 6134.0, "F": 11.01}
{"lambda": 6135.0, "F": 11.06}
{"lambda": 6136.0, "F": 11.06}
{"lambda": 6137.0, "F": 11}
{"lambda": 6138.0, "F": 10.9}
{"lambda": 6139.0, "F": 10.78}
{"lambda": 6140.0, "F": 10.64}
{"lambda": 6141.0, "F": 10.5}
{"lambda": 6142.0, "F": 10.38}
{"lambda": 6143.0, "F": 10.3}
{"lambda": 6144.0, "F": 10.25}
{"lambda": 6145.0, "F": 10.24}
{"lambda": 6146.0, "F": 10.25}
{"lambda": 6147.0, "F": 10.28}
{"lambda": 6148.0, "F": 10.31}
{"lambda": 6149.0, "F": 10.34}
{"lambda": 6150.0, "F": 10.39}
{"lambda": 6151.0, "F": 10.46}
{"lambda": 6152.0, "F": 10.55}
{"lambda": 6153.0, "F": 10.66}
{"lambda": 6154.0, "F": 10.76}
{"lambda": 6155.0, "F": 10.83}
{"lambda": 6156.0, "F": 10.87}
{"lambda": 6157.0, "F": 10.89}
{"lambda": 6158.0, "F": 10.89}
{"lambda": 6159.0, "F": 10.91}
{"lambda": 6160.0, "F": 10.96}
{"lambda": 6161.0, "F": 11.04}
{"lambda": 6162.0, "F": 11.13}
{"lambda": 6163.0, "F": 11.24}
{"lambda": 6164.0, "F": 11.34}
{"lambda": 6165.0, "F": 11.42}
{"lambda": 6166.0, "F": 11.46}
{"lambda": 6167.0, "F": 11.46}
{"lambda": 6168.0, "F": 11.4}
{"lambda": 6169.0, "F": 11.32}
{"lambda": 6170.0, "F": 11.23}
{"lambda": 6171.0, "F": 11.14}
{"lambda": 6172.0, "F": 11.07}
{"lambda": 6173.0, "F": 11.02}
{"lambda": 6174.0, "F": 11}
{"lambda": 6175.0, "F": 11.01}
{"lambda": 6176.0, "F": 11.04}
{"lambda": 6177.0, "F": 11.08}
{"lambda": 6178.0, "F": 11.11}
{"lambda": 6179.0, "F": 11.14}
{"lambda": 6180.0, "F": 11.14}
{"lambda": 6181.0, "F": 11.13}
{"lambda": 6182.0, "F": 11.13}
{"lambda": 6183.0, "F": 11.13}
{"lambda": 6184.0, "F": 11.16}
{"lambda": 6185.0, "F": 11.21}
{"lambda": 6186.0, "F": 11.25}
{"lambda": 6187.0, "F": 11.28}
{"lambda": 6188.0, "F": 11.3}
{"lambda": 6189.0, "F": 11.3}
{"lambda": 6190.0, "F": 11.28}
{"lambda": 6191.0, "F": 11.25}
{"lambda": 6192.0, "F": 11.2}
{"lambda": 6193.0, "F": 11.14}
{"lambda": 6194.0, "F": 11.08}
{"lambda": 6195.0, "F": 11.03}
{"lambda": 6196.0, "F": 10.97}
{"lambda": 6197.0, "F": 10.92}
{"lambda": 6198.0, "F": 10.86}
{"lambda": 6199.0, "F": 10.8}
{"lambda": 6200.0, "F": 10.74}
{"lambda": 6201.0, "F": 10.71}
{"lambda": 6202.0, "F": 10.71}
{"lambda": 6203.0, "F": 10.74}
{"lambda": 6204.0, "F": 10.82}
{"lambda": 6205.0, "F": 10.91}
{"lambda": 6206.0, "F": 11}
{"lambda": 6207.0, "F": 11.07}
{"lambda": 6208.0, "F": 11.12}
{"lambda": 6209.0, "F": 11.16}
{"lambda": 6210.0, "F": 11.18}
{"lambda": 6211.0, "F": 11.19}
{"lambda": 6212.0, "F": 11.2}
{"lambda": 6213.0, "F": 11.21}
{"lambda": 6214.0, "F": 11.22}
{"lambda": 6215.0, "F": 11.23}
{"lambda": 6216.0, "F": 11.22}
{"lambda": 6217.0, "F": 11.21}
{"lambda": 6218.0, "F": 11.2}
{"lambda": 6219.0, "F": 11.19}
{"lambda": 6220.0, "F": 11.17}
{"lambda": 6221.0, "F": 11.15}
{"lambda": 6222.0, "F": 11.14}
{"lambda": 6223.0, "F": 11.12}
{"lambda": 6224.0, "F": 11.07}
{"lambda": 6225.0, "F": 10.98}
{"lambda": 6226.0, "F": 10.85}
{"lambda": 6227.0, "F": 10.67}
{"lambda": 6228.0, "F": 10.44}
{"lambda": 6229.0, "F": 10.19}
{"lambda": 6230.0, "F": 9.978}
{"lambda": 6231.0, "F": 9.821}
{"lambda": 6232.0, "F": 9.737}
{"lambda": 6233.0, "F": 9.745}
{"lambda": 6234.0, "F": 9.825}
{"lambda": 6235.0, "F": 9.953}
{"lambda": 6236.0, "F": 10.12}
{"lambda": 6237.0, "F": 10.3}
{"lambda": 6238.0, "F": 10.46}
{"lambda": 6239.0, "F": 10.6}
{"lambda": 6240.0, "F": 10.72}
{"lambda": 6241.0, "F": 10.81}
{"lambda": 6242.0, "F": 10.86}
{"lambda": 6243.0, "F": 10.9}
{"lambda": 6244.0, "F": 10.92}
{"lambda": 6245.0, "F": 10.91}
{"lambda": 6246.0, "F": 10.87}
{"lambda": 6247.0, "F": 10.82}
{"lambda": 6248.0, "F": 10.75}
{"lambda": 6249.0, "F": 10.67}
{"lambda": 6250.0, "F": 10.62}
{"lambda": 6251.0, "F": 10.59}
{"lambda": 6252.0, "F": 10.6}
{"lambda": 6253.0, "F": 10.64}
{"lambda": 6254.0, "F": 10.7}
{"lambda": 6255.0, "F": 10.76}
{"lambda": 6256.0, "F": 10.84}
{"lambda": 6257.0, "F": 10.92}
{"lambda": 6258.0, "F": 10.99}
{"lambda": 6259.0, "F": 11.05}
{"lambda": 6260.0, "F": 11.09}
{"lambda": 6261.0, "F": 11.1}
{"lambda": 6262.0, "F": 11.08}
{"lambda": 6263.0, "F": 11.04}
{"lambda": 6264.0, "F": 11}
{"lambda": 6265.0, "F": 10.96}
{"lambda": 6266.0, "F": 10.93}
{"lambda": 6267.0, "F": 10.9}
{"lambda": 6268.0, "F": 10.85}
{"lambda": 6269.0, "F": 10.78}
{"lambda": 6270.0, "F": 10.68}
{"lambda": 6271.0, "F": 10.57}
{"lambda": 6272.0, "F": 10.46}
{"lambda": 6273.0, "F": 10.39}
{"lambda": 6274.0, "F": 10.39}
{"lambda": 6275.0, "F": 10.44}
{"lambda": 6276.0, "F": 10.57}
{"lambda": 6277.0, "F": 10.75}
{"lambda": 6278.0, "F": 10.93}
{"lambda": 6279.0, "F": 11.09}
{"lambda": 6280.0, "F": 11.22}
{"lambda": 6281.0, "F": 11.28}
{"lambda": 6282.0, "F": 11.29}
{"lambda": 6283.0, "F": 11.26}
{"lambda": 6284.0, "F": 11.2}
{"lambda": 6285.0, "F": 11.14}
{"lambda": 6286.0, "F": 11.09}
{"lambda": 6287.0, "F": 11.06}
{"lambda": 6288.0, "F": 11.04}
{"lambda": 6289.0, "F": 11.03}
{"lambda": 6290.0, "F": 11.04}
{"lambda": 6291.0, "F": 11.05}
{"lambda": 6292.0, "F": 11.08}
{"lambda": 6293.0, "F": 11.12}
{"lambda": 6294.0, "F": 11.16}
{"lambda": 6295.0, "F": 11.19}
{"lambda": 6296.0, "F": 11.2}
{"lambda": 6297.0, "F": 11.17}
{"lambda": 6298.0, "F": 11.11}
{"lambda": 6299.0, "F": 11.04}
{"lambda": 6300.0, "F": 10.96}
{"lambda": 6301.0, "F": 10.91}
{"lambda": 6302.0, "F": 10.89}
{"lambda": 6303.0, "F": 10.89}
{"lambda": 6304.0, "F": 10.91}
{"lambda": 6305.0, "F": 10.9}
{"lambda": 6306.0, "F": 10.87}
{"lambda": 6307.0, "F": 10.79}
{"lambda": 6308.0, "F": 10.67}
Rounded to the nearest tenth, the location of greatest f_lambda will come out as 6213.0 angstroms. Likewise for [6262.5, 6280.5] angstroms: 6280.0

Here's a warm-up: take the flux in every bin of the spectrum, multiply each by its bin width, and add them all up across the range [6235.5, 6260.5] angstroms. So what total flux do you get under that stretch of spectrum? 269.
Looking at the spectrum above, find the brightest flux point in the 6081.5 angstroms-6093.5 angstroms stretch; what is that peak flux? 10.59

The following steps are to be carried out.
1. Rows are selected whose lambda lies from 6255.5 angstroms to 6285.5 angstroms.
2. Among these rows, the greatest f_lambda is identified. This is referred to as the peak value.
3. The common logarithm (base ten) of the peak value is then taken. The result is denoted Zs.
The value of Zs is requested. 1.05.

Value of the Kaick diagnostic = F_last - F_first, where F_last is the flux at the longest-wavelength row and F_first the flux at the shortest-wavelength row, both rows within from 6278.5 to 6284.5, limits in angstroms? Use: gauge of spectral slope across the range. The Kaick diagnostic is 0.11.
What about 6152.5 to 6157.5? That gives 0.23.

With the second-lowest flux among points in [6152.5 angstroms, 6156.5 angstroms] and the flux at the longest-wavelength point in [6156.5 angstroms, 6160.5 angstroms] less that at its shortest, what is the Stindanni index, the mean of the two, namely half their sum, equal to 5.4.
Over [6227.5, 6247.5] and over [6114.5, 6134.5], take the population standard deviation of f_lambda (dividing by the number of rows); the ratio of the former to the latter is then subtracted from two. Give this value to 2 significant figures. 0.63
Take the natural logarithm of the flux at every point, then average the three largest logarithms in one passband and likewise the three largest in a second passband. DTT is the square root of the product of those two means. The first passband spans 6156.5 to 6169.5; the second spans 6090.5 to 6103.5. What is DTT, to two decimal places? 2.41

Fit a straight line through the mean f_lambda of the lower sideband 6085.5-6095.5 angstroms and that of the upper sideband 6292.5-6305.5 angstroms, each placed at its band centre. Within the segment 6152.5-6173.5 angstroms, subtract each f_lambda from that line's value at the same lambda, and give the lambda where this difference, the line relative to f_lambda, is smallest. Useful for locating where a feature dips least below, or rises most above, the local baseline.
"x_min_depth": 6166.0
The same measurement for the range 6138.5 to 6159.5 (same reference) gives 6159.0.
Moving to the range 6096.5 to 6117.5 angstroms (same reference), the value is 6117.0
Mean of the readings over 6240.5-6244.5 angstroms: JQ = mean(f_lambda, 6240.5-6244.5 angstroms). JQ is 10.9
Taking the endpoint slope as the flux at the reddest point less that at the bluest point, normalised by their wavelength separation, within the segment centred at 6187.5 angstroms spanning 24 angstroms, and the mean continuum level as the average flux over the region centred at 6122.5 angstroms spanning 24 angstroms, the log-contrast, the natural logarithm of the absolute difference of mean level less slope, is 2.378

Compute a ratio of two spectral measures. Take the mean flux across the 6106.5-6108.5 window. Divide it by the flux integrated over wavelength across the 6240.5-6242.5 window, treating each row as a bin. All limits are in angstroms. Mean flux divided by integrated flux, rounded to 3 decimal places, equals 0.495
